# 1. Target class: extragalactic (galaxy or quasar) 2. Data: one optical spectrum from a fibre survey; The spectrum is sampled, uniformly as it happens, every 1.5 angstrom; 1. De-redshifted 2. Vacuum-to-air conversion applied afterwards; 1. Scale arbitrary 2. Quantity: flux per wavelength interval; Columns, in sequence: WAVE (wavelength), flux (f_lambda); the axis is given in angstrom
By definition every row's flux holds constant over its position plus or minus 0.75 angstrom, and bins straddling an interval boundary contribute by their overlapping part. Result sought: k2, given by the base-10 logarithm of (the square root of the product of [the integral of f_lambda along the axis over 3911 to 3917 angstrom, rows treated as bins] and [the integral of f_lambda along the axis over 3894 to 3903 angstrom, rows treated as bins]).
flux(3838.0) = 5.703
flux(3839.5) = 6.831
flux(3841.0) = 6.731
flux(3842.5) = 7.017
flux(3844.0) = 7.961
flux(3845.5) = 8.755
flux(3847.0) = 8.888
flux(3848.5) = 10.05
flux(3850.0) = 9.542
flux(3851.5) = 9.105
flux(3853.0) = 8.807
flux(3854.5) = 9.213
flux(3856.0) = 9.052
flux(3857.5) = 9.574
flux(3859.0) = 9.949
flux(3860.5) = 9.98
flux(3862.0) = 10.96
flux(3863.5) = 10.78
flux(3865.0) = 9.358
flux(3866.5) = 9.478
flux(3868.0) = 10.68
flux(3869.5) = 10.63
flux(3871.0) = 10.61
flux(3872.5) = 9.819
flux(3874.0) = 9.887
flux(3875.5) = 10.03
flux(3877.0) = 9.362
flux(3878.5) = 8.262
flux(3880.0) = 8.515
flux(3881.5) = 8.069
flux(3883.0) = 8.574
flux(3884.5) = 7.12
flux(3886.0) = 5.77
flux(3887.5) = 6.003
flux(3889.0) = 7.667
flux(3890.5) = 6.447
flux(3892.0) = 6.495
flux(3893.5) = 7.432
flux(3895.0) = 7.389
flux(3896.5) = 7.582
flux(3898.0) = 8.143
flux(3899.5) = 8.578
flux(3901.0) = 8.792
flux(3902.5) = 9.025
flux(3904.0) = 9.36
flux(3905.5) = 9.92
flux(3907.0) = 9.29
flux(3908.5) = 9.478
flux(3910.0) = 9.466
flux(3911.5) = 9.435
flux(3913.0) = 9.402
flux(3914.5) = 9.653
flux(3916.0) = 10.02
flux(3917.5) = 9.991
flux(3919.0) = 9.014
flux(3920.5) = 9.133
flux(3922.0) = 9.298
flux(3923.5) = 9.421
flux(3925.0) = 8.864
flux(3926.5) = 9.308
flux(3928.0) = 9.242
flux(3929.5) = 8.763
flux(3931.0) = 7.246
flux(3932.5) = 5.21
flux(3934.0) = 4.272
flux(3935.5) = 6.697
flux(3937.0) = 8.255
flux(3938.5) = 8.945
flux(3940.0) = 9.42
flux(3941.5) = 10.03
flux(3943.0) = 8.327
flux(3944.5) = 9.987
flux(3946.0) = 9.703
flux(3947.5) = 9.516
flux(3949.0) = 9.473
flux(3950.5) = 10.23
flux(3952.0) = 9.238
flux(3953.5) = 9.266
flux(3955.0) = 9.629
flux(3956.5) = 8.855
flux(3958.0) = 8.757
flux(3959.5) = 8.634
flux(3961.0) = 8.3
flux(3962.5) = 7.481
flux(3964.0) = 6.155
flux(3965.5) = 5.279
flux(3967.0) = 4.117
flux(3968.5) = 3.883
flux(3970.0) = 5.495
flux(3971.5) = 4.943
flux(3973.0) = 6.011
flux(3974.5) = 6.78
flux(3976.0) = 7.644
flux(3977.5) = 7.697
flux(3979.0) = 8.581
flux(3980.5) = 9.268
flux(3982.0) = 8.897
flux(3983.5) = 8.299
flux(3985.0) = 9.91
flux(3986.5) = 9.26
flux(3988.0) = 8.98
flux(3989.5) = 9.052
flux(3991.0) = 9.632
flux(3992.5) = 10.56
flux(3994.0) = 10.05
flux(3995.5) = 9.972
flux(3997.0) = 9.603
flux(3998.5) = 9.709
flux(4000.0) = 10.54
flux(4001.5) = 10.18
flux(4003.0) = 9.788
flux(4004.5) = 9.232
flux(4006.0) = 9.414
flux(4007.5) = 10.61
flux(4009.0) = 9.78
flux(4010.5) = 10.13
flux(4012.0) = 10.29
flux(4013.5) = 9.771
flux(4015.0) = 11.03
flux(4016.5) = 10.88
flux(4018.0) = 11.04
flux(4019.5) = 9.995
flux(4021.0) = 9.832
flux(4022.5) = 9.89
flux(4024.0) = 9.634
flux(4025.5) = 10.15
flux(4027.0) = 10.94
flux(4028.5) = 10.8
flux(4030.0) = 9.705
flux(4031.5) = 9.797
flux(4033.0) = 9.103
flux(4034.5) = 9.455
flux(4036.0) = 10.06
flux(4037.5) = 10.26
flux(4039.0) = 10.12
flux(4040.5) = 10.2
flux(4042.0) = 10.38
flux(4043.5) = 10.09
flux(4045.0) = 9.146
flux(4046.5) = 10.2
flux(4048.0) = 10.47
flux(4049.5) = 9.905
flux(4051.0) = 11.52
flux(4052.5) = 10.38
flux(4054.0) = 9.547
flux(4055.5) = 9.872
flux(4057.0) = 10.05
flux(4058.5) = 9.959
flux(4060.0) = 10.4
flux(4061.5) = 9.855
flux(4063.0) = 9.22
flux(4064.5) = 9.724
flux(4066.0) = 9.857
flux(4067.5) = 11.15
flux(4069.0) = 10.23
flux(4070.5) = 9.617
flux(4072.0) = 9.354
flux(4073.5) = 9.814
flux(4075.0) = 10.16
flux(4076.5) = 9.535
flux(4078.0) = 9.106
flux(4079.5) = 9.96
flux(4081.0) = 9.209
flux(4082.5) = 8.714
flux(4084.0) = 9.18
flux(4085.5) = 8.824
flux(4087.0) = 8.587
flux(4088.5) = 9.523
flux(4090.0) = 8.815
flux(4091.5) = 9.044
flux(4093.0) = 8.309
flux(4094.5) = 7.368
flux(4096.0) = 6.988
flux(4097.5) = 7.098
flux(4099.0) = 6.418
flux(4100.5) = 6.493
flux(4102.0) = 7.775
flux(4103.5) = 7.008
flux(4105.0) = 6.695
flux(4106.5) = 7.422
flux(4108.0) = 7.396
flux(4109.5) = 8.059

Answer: 1.8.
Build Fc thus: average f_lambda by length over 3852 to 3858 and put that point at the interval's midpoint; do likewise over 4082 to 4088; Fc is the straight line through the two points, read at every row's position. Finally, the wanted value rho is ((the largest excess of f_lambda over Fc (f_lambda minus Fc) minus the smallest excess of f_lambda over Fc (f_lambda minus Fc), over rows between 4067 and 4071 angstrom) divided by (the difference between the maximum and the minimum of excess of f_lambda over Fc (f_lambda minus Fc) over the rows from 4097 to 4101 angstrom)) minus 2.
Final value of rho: 0.3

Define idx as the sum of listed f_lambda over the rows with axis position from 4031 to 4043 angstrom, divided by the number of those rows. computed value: 9.9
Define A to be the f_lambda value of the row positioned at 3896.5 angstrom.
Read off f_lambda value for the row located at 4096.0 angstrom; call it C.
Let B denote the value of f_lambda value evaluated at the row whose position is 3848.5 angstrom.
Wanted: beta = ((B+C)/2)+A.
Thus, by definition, 16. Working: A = 7.582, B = 10.05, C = 6.988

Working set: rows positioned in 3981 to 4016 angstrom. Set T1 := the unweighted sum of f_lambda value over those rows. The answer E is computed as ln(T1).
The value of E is 5.41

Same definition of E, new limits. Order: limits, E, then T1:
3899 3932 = 5.31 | 203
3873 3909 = 5.28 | 197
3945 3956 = 4.21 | 67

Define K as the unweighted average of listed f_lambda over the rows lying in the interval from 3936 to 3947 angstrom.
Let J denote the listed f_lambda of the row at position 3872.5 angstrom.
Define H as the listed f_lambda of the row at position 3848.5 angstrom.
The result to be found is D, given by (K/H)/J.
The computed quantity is 0.09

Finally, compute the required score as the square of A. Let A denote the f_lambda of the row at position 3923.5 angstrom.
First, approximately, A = 9.421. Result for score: 89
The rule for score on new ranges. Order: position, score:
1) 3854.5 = 85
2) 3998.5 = 94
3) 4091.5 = 82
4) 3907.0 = 86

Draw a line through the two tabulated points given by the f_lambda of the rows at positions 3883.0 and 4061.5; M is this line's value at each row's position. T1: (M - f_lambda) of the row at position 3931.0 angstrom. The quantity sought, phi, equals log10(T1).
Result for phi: 0.2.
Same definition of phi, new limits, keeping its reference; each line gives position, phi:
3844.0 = -0.5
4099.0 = 0.6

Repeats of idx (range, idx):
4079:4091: 9.1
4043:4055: 10.2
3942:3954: 9.5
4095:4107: 7.0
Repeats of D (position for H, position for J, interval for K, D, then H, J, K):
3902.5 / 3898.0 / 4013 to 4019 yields 0.15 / 9.025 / 8.143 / 10.7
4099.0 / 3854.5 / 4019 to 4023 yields 0.17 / 6.418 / 9.213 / 9.9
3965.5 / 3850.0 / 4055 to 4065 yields 0.20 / 5.279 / 9.542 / 9.9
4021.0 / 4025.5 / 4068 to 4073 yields 0.10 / 9.832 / 10.15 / 9.7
